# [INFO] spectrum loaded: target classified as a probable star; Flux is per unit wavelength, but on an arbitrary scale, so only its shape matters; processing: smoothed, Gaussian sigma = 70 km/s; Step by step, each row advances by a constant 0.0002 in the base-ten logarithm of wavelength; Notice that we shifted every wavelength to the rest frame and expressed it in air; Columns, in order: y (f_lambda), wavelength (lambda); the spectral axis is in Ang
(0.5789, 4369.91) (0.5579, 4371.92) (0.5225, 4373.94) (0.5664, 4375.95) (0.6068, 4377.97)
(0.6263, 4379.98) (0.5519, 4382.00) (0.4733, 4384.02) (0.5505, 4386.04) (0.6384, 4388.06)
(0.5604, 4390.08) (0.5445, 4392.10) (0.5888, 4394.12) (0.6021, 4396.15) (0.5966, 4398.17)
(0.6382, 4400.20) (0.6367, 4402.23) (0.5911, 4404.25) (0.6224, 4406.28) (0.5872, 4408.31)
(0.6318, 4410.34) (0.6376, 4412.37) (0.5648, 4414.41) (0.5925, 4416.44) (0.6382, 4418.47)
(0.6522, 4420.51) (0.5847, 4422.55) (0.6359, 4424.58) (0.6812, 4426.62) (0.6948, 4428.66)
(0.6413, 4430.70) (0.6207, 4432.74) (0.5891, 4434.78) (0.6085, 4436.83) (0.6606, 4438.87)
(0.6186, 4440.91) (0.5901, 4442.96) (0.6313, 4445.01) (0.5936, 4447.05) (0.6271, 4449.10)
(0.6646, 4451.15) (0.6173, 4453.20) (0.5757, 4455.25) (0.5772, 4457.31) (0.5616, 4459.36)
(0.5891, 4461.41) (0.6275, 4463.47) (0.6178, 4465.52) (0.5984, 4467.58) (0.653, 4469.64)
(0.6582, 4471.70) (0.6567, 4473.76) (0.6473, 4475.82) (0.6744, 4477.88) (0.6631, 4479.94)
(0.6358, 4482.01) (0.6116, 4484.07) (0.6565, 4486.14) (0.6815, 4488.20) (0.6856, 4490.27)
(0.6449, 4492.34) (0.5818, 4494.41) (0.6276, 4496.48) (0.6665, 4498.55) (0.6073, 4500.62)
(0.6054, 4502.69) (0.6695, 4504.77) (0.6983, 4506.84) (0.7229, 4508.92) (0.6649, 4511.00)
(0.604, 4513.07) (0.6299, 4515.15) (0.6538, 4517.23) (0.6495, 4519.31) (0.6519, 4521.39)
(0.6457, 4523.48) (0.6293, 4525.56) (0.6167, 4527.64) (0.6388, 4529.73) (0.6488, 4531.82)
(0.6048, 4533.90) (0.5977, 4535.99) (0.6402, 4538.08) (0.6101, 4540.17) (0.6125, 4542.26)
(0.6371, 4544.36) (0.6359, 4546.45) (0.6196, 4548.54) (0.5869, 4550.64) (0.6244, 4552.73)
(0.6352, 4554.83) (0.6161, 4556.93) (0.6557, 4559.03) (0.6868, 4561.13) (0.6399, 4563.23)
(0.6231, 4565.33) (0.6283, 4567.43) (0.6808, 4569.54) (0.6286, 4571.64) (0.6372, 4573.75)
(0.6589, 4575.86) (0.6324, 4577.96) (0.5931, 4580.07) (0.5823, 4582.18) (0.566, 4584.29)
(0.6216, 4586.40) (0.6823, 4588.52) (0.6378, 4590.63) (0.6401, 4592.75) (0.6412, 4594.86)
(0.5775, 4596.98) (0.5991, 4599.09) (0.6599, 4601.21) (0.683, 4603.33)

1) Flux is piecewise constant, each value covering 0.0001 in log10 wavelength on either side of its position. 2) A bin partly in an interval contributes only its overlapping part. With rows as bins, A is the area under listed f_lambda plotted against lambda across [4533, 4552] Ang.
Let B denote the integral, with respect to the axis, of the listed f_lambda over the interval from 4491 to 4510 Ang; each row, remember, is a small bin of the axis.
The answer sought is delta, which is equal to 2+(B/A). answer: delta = 3.05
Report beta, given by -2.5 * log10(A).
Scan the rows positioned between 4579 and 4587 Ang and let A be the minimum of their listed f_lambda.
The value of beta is 0.618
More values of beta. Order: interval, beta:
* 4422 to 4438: 0.583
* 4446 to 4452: 0.566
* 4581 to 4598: 0.618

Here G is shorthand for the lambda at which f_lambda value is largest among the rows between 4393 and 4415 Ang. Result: 4400.20 Ang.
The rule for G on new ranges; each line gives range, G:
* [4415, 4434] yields 4428.66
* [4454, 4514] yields 4508.92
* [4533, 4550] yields 4538.08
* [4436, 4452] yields 4451.15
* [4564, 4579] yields 4569.54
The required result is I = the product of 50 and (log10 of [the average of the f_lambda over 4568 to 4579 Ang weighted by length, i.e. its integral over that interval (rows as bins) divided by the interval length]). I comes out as -9.5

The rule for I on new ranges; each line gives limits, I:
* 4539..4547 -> -10.3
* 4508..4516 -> -9.2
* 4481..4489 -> -9.5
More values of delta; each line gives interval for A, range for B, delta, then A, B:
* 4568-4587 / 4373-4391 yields 2.86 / 11.83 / 10.2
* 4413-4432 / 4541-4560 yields 2.99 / 12.00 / 11.9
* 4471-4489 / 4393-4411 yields 2.93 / 11.77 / 11.0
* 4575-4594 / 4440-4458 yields 2.93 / 11.85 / 11.0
